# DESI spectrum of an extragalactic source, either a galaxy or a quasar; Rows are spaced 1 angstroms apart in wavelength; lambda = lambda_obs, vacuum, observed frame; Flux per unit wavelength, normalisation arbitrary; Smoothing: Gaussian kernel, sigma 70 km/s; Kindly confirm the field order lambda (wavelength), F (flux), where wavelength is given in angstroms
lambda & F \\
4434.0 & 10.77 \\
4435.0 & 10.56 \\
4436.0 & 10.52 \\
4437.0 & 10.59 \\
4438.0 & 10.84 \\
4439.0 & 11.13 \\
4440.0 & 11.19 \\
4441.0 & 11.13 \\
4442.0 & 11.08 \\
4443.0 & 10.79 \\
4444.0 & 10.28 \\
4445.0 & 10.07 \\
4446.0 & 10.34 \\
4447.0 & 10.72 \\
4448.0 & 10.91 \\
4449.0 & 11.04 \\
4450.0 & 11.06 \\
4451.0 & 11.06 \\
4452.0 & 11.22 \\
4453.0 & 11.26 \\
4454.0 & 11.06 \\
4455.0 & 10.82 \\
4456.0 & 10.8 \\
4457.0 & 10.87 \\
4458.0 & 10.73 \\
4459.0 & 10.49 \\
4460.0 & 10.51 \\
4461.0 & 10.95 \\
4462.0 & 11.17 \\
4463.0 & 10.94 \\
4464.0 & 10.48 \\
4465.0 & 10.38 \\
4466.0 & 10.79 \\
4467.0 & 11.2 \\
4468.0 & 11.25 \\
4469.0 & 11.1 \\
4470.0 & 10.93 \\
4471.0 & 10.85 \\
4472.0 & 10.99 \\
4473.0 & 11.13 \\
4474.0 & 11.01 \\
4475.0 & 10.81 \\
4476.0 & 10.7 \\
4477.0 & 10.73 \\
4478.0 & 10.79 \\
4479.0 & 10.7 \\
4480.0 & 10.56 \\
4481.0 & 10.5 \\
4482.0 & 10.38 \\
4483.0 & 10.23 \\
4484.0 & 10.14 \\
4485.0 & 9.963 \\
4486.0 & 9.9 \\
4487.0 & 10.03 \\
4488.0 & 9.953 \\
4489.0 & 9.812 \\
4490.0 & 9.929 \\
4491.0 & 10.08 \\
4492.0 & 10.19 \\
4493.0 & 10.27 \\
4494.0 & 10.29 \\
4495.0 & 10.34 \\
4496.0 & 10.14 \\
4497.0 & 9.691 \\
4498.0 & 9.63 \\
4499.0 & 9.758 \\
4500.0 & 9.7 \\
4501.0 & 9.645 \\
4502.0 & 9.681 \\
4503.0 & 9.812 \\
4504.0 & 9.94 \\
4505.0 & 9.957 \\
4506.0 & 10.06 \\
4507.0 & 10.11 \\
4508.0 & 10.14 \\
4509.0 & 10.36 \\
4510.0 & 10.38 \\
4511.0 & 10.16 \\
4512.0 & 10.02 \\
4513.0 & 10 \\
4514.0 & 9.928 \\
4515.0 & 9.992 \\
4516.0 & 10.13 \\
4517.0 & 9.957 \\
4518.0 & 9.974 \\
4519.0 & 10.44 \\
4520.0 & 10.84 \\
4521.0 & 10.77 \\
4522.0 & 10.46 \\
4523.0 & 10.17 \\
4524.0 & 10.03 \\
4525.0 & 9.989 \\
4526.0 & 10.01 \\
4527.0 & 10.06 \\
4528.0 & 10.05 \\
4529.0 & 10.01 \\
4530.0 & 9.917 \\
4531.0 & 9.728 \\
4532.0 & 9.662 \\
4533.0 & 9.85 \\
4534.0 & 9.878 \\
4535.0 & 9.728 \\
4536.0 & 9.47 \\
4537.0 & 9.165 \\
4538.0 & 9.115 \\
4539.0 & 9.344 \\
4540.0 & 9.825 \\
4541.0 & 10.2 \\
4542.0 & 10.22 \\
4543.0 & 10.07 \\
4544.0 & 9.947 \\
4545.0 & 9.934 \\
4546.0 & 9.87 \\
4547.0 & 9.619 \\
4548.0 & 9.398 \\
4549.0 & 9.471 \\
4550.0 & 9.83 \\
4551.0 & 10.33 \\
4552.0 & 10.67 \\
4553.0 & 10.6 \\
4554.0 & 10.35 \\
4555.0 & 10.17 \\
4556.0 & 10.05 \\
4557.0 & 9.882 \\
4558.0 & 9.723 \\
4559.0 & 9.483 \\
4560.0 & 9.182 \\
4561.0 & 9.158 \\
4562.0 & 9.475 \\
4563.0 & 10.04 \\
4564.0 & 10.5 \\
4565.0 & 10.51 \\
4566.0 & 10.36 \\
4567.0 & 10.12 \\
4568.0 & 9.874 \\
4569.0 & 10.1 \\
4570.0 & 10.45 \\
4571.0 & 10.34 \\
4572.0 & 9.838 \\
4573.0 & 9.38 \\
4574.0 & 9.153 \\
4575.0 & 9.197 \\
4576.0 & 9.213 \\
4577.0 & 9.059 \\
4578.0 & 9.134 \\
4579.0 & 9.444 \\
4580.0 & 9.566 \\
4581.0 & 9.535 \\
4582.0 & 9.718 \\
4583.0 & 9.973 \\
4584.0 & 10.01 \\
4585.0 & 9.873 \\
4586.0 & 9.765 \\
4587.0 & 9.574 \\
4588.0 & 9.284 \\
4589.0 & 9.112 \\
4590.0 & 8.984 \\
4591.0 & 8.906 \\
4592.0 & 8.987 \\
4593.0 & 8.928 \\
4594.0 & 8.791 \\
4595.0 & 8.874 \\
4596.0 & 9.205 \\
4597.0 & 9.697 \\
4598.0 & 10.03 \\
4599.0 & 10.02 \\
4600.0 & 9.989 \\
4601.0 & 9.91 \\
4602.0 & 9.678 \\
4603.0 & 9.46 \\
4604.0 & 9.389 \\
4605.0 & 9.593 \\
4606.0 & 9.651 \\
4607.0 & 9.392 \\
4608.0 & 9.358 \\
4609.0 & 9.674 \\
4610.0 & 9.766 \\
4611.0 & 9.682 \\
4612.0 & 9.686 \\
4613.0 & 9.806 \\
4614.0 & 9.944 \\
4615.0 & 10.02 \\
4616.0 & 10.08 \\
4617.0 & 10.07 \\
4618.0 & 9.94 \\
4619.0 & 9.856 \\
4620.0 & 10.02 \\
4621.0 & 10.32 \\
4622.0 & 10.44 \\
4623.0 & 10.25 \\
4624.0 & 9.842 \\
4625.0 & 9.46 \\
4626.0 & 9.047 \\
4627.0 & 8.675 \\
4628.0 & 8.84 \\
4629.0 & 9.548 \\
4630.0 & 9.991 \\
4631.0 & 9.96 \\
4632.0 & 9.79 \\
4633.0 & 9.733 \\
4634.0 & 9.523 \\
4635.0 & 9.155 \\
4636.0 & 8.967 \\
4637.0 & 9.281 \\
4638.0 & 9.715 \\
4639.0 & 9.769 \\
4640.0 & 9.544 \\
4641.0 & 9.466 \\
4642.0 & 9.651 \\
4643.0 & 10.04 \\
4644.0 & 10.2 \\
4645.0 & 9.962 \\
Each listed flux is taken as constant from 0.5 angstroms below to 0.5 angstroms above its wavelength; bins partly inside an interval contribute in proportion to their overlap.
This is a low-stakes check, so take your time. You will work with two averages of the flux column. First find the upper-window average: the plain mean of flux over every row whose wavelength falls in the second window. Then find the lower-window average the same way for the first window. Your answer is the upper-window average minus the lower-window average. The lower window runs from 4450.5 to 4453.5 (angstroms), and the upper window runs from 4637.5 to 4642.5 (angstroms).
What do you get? -1.6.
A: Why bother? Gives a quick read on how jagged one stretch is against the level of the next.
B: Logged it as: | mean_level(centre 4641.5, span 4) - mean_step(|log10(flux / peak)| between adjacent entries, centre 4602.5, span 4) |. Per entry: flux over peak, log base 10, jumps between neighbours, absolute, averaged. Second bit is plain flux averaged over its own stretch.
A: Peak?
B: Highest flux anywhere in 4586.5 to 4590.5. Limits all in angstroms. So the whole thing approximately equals 9.7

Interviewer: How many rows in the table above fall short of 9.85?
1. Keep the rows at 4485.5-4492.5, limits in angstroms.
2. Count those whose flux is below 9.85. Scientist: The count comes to 1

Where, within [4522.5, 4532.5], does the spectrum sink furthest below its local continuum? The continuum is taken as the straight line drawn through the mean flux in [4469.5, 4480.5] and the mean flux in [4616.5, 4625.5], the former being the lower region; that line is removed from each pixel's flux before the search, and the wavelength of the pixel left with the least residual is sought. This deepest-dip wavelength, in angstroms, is 4532.0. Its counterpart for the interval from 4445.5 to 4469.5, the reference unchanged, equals 4446.0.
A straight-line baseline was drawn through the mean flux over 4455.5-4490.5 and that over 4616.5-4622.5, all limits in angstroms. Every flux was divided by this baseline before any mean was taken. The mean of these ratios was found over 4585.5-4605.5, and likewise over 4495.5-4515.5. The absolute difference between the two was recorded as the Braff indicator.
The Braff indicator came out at 0.024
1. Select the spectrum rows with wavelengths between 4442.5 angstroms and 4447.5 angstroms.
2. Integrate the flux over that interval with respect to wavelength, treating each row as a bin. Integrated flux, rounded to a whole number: 52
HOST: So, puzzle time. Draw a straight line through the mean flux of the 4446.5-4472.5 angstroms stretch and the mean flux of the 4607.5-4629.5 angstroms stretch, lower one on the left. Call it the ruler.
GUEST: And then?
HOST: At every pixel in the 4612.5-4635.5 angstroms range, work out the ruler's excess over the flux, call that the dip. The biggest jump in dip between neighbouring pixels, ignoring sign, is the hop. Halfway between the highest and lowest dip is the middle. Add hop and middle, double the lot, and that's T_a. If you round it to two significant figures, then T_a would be 1.7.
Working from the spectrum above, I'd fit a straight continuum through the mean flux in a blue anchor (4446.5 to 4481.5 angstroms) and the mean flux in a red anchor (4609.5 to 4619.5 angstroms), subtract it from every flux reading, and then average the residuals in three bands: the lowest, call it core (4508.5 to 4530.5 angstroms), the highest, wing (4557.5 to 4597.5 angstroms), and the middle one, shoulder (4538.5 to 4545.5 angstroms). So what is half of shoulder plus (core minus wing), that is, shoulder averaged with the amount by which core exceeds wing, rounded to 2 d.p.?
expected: -0.10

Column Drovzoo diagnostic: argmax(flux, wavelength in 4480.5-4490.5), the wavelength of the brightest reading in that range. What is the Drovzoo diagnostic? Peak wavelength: 4481.0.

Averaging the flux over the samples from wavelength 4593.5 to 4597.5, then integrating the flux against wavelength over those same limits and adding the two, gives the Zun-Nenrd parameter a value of 45.7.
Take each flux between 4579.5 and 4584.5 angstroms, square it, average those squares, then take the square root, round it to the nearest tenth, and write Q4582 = 9.8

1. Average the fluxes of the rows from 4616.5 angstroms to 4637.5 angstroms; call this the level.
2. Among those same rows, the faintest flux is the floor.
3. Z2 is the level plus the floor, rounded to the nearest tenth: 18.3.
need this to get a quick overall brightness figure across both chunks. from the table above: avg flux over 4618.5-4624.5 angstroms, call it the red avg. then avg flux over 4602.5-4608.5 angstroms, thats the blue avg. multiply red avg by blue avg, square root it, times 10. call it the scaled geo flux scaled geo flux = 98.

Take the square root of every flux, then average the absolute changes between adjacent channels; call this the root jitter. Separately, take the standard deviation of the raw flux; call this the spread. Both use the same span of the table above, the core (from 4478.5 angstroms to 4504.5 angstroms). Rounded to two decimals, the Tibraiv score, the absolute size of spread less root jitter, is 0.28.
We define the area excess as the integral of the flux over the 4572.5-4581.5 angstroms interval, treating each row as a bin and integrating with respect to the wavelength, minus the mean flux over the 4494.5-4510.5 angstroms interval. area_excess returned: 74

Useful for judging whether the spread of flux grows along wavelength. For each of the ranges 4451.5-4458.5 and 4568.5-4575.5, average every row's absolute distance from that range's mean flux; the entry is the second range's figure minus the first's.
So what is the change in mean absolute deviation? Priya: 0.28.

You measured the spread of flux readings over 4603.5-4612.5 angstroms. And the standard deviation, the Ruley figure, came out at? 0.15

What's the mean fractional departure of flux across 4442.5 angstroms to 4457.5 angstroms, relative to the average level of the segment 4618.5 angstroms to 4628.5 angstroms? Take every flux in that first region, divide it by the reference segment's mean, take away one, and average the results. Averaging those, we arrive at 0.12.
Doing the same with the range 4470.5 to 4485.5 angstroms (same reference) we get 0.10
